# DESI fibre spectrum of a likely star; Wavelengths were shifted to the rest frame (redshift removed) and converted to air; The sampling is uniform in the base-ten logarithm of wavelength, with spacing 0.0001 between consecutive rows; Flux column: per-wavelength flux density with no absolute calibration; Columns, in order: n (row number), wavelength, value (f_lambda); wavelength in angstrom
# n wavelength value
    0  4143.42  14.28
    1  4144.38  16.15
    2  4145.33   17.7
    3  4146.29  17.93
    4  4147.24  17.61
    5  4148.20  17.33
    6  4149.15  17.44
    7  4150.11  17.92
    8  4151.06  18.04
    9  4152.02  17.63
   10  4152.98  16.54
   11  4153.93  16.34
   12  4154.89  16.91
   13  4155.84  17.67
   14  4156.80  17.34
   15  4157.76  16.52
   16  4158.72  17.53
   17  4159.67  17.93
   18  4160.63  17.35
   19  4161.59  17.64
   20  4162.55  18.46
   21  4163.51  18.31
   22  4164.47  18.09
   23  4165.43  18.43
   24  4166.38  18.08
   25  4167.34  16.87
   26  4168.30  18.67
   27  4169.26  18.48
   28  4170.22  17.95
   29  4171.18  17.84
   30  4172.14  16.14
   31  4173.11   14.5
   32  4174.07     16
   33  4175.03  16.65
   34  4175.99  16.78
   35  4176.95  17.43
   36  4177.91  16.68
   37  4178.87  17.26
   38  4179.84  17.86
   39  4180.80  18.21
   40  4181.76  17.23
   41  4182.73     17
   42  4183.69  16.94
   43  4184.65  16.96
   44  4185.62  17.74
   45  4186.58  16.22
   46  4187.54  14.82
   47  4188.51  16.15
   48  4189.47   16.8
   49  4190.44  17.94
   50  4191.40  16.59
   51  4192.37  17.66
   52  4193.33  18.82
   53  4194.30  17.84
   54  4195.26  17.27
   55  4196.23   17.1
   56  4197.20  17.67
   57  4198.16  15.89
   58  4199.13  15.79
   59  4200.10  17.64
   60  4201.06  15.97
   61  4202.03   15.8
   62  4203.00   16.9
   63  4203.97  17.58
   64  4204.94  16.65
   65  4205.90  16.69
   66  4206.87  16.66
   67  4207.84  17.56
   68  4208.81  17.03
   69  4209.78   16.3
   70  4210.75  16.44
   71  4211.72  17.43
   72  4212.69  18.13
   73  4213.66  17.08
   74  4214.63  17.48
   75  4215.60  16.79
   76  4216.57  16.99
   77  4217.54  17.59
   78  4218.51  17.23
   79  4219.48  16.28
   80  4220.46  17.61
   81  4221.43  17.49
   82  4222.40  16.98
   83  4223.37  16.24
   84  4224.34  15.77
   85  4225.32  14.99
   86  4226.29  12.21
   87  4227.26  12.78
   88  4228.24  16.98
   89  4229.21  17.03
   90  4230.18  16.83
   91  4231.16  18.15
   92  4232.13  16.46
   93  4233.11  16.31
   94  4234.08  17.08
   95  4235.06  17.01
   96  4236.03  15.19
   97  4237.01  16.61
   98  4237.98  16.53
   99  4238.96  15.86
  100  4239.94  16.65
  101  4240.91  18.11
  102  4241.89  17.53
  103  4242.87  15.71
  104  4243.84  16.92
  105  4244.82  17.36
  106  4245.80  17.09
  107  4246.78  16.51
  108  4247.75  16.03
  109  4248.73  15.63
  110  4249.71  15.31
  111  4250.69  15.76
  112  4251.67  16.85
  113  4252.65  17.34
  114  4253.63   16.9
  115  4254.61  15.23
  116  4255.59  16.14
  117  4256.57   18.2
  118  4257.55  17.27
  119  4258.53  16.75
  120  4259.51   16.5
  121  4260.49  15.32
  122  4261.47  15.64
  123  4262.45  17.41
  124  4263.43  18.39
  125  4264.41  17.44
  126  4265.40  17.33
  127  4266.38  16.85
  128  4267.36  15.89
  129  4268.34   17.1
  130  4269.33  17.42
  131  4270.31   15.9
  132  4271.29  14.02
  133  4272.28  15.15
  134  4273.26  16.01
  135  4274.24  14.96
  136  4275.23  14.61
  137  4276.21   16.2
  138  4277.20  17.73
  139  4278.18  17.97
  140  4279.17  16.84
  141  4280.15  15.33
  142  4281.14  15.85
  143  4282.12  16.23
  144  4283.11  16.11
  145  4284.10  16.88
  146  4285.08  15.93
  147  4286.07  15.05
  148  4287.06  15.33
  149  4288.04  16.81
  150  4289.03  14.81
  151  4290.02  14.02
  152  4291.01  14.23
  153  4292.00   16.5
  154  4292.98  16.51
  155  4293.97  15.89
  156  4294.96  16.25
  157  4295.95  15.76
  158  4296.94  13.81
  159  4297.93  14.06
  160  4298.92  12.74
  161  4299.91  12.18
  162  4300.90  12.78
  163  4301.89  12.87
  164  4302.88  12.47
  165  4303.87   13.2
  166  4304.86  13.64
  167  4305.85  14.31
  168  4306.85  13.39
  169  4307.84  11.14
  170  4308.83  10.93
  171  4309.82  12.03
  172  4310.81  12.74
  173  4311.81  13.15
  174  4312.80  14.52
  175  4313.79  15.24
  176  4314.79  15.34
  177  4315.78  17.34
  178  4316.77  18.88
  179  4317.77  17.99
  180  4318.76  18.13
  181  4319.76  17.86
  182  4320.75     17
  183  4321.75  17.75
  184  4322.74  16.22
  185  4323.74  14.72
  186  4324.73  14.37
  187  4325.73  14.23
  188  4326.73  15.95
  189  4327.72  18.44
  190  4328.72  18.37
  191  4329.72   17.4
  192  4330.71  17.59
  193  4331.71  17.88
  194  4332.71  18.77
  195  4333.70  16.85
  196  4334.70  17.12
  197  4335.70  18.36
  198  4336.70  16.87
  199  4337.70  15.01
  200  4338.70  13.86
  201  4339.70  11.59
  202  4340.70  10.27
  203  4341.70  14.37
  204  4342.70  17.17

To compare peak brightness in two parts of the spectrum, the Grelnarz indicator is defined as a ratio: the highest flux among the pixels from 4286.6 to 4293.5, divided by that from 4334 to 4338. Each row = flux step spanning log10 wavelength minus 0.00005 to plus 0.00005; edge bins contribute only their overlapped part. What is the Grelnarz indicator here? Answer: 0.92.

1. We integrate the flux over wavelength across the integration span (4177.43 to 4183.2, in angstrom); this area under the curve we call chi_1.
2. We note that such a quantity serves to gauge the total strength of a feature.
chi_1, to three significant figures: 100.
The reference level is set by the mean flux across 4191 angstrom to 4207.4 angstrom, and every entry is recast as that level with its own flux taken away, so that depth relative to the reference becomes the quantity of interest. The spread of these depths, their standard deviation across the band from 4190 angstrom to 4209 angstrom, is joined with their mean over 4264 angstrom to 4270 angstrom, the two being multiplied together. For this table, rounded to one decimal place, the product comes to 0.0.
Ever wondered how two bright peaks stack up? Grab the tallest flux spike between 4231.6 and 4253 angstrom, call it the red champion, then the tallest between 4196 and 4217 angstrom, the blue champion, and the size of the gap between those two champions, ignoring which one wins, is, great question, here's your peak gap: 0.0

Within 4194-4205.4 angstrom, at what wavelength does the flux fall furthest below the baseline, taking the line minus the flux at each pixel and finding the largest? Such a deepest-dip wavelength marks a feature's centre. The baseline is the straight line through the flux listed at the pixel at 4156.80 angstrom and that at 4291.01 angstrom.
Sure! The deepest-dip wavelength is 4199.13 angstrom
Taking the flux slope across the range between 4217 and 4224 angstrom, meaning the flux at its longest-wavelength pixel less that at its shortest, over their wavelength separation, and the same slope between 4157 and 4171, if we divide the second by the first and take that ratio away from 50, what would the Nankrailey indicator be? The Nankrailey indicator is 50.5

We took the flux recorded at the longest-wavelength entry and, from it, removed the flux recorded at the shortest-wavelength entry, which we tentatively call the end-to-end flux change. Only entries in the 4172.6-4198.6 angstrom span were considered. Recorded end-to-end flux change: 1.4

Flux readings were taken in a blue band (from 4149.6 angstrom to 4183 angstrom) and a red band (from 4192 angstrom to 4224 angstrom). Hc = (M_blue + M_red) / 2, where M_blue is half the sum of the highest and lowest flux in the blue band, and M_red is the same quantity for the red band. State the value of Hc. 16.9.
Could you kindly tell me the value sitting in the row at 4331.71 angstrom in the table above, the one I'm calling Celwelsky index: 17.88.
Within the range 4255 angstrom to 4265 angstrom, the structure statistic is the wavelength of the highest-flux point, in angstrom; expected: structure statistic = 4263.43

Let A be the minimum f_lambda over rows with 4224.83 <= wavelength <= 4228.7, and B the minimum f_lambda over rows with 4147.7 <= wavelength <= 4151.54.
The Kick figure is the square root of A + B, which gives 5.44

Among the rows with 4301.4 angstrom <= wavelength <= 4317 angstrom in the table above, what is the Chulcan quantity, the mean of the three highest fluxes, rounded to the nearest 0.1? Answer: 17.2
